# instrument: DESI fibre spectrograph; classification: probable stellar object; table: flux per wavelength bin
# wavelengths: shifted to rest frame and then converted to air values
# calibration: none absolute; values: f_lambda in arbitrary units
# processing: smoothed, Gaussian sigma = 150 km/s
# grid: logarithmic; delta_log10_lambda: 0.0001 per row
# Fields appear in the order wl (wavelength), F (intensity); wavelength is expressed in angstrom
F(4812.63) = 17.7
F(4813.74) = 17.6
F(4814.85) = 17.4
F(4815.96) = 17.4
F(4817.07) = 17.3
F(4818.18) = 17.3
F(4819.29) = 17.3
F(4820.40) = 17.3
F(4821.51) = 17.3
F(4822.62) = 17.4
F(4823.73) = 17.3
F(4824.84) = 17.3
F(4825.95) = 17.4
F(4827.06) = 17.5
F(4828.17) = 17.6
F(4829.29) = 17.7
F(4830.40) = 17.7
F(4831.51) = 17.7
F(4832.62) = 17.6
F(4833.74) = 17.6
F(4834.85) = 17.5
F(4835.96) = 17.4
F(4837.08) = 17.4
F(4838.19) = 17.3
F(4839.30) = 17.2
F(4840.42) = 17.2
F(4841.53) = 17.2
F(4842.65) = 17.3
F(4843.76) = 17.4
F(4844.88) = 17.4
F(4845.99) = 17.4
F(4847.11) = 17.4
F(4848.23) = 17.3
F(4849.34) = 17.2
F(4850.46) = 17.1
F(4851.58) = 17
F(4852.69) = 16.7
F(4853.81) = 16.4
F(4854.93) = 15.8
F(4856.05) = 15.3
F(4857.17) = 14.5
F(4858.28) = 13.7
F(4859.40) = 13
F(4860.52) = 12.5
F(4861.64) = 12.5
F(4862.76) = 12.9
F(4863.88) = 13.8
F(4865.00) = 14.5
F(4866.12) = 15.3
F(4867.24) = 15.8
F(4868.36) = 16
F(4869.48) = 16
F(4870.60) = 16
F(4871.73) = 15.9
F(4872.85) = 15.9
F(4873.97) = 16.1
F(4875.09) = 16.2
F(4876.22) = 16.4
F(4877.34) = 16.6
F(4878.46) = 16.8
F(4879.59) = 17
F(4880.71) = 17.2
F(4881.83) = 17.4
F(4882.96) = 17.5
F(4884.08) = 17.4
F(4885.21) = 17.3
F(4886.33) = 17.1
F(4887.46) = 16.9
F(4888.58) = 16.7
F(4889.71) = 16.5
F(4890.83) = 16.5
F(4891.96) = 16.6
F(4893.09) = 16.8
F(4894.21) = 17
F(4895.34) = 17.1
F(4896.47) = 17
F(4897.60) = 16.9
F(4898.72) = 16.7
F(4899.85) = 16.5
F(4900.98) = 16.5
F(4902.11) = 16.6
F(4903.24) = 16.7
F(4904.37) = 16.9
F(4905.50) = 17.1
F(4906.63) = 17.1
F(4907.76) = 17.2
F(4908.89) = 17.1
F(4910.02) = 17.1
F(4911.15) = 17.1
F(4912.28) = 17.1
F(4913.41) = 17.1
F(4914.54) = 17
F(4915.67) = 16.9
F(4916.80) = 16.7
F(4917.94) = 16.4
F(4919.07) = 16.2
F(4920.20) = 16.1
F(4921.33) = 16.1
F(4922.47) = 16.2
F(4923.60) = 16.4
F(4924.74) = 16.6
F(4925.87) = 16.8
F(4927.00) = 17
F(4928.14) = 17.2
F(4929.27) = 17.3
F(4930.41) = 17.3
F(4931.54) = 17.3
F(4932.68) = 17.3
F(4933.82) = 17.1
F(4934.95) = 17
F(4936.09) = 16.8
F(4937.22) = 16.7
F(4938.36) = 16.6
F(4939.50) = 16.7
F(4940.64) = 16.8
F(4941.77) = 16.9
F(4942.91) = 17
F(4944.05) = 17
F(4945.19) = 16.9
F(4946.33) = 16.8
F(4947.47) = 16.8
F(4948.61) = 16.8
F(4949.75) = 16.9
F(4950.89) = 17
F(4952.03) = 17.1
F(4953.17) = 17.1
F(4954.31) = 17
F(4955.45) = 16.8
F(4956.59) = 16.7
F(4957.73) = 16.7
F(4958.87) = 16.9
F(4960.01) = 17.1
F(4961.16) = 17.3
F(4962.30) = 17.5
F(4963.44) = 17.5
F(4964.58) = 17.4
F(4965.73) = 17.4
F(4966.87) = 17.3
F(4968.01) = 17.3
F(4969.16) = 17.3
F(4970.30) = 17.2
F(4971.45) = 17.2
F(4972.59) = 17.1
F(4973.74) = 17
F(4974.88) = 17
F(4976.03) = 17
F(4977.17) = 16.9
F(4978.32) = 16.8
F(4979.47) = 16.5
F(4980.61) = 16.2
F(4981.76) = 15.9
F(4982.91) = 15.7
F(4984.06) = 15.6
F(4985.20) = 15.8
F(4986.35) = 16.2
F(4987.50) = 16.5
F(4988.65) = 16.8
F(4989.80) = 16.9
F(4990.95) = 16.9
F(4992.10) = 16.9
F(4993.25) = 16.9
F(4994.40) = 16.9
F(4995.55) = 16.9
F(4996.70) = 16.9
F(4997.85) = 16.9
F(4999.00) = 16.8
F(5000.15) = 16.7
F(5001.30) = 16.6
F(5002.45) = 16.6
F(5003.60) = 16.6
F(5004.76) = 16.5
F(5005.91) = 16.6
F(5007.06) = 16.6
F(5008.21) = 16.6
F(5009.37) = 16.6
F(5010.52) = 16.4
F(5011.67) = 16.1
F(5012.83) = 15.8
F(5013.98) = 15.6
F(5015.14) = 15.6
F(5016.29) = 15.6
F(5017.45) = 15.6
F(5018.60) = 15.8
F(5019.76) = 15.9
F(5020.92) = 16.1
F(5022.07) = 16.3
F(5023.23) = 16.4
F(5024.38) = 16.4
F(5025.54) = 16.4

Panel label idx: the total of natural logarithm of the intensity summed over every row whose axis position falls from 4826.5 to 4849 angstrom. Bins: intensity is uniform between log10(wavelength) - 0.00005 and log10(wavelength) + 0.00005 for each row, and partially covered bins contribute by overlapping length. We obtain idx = 57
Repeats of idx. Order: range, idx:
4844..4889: 111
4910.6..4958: 119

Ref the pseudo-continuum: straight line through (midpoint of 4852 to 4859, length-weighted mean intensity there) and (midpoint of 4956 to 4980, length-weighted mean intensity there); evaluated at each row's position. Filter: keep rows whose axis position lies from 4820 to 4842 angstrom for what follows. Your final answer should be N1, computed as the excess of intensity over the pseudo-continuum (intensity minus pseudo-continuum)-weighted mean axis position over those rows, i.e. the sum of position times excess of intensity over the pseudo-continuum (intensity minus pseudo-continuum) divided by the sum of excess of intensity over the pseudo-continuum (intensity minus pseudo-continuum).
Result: 4830.6 angstrom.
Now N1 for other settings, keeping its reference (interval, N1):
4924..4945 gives 4932.1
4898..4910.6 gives 4905.2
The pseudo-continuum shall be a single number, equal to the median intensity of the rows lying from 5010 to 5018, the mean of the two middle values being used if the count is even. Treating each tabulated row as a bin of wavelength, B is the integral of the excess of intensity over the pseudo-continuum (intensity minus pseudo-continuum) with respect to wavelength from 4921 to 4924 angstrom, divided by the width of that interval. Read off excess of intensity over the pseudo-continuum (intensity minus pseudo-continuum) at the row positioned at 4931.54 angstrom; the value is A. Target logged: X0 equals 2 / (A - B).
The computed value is 2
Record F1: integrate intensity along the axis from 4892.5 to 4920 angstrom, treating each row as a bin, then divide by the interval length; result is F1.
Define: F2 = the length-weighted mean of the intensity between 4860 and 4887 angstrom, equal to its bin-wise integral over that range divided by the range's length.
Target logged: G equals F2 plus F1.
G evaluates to 32.7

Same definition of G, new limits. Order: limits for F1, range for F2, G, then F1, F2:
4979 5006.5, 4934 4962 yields 33.4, 16.5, 16.9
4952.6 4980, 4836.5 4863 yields 33.2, 17.1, 16.1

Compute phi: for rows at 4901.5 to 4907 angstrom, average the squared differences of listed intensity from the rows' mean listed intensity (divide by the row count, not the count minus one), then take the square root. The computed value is 0.20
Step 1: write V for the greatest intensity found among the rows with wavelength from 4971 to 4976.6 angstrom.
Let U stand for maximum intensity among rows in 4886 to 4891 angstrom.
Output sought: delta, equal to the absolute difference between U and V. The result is 0.1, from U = 17.1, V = 17.2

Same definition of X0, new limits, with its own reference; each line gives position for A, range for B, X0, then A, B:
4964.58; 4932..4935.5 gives 8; 1.80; 1.54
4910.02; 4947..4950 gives 7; 1.50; 1.23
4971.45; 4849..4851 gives 35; 1.60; 1.54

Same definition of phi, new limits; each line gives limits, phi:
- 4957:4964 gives 0.30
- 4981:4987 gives 0.21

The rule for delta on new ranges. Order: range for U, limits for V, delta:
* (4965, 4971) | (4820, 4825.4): 0.0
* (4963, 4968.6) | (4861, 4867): 2.2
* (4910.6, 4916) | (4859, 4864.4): 3.3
